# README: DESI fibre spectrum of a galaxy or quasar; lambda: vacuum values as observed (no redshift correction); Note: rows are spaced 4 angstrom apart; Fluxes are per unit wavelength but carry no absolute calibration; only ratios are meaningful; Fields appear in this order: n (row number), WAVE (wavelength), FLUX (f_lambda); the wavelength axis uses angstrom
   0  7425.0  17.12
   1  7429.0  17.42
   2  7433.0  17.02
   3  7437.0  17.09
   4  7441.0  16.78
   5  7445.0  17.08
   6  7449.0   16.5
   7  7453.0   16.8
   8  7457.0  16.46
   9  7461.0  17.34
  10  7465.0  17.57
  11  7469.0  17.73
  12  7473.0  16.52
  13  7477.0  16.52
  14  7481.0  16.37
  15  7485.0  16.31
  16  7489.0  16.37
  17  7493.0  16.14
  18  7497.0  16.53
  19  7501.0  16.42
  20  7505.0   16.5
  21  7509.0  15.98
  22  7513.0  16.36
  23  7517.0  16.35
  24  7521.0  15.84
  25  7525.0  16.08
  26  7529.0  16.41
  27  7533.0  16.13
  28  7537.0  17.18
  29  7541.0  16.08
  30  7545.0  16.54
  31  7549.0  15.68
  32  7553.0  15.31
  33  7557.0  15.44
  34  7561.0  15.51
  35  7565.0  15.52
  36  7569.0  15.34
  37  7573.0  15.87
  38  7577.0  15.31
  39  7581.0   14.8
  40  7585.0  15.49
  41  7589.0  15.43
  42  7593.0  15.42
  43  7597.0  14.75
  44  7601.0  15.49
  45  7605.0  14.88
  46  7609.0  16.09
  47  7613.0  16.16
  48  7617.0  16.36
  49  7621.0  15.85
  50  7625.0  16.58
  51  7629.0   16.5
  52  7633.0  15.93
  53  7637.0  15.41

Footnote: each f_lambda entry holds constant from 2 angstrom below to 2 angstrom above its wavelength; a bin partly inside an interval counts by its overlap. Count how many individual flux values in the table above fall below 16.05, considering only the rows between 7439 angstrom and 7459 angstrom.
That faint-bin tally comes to 0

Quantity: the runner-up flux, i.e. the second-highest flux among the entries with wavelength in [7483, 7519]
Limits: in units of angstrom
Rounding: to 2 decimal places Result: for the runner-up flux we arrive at 16.50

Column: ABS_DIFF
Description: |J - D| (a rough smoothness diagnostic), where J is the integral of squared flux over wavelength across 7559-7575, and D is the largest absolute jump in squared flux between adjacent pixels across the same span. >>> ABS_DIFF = 3858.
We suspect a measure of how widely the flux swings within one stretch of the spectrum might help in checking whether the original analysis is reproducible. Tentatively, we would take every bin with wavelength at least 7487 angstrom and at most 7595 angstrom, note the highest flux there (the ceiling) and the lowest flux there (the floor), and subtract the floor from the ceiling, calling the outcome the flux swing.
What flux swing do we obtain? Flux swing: 2.4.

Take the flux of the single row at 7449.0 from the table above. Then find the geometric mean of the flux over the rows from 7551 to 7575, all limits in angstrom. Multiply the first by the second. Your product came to 256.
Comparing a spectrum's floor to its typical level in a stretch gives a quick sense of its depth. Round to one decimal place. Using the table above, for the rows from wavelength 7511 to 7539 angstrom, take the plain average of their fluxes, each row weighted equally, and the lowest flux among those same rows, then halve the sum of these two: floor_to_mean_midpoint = 16.1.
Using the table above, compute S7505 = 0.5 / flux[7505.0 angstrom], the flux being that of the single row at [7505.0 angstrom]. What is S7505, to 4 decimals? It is 0.0303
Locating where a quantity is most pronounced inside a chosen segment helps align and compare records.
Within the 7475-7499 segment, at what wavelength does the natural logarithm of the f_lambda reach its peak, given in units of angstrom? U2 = 7497.0 angstrom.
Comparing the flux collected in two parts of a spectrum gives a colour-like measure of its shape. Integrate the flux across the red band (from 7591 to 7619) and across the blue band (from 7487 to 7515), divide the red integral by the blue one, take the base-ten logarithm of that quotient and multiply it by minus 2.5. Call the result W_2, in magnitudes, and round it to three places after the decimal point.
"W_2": 0.050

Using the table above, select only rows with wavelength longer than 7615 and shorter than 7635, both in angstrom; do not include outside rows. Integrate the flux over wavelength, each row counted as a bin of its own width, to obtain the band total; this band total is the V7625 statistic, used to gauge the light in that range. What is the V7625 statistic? 325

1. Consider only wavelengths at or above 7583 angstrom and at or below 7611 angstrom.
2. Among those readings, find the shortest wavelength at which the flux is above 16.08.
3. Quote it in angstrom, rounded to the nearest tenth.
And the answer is 7609.0 angstrom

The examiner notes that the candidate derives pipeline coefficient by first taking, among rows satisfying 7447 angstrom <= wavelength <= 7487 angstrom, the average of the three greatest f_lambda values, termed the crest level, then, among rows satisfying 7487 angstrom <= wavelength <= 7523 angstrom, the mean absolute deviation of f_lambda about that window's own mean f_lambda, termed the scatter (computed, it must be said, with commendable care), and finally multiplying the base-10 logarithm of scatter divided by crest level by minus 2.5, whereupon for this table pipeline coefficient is 4.9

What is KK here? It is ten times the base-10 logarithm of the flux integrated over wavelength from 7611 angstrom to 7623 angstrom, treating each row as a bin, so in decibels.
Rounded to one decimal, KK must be 22.9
